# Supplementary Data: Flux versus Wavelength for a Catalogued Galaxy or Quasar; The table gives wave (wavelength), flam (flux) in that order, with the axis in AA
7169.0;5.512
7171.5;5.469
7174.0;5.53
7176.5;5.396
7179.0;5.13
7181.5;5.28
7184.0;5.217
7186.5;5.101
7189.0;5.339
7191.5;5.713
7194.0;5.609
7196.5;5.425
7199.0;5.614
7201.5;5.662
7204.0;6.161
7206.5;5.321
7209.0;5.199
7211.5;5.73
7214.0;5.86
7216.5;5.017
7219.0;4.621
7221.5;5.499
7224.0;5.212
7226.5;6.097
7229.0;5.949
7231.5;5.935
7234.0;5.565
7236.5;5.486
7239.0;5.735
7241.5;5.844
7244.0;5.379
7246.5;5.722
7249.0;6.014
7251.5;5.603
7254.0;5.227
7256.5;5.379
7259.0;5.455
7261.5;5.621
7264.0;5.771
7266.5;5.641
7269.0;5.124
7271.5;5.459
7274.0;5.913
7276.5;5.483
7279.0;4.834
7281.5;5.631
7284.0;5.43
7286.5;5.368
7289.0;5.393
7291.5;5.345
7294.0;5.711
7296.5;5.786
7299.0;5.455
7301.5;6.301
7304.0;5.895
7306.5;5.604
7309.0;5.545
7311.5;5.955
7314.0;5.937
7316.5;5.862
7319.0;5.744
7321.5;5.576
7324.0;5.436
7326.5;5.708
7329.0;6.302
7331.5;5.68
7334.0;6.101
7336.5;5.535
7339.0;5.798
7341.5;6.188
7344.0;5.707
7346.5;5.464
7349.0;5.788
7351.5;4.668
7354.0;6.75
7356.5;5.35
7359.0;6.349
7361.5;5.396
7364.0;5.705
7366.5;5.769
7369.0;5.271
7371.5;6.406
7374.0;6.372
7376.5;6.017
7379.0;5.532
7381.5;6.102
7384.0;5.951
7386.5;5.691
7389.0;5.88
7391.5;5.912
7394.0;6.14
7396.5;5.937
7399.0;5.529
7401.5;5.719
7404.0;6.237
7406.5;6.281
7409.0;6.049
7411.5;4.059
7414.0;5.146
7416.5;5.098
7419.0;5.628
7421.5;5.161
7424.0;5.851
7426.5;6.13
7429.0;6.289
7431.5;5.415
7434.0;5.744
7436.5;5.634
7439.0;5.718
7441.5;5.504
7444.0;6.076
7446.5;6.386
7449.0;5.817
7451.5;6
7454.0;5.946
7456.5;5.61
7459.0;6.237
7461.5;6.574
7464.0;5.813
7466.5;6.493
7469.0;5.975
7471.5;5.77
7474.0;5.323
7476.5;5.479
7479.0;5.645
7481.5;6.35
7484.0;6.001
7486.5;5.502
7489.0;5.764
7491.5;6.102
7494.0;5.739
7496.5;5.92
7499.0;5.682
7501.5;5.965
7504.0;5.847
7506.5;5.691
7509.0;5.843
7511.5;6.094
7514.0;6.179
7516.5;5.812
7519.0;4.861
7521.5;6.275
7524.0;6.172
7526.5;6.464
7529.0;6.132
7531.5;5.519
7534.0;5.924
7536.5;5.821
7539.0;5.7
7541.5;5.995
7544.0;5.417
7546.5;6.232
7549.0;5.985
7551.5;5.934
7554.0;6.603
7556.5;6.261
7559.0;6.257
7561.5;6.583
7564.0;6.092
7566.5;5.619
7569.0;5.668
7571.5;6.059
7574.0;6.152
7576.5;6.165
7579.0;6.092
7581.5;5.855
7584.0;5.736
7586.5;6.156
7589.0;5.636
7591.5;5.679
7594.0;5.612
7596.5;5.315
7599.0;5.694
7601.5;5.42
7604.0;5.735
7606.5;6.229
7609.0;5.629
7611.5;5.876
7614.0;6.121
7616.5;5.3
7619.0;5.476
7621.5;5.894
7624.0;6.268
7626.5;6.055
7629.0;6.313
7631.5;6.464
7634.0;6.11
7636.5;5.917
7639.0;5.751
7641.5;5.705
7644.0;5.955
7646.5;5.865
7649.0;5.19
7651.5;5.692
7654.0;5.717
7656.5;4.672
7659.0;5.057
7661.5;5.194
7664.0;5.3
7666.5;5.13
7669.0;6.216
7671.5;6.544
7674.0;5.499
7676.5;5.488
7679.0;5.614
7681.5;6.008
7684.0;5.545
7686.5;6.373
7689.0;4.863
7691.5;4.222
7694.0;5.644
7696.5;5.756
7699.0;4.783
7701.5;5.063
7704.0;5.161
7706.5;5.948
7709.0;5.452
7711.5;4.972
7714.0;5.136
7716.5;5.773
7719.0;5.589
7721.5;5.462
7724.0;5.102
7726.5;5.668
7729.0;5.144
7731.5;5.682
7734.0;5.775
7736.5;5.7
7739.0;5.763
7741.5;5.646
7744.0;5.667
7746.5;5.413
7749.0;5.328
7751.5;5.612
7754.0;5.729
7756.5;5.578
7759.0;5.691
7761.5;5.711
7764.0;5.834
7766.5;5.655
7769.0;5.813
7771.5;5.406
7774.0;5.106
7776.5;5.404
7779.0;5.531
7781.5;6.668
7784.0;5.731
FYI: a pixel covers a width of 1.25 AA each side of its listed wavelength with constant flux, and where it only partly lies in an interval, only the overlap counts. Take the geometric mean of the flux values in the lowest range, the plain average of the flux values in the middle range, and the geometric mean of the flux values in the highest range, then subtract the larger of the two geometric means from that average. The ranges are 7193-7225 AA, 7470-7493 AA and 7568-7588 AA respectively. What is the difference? -0.21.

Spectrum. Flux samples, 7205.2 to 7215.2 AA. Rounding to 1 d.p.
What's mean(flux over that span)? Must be 5.5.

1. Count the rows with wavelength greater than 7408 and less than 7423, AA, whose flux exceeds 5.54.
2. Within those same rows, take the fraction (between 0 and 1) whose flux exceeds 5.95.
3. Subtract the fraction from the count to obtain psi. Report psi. 2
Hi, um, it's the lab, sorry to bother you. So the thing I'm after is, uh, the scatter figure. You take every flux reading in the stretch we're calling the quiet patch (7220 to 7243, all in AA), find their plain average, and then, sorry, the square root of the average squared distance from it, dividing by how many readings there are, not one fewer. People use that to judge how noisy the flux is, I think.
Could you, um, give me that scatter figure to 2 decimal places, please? 0.27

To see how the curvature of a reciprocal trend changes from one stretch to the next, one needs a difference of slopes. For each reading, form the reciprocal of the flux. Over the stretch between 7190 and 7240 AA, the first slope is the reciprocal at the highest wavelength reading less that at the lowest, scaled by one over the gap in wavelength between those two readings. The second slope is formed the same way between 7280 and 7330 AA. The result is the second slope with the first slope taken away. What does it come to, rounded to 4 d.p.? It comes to -0.0004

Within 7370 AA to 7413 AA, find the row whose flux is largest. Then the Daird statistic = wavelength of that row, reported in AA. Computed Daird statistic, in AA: 7371.5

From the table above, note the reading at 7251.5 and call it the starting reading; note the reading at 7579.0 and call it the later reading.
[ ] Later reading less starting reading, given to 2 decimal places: 0.49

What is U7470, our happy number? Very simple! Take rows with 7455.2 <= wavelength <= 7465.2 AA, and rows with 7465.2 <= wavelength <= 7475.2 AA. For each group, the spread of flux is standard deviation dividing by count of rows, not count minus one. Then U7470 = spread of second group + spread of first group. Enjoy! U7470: 0.79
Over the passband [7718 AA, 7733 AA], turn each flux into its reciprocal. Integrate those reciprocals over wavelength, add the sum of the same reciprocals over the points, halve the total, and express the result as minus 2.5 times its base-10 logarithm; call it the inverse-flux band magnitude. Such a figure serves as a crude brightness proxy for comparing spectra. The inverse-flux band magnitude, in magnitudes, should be -0.72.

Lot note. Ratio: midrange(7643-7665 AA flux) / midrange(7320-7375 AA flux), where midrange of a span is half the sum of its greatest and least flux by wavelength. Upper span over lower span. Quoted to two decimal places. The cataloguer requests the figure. 0.93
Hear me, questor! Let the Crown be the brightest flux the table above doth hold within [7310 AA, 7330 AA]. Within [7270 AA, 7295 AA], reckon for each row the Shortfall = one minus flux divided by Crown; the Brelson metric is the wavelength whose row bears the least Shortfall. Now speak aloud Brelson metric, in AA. 7274.0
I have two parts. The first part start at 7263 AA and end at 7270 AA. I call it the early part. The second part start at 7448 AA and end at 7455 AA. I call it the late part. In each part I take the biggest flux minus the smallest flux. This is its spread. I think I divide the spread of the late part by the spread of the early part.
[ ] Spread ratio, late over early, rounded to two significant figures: 0.28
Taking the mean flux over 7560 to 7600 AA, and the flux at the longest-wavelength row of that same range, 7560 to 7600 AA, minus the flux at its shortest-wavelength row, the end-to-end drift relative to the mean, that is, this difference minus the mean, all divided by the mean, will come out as -1.15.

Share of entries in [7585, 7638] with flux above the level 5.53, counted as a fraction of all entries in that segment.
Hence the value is 0.81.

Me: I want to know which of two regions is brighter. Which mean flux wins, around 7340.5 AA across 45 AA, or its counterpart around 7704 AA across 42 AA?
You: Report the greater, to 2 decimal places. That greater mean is 5.75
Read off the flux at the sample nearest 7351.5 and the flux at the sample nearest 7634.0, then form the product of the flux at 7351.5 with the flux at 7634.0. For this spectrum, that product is 28.5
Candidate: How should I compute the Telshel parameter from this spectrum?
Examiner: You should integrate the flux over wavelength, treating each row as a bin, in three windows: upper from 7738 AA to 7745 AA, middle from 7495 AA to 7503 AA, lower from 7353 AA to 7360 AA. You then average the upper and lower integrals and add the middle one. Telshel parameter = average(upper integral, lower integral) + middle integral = 88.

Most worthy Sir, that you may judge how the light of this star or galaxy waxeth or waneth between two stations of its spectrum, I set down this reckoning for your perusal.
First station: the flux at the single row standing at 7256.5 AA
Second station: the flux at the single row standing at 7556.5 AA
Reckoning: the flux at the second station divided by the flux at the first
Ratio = 1.16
